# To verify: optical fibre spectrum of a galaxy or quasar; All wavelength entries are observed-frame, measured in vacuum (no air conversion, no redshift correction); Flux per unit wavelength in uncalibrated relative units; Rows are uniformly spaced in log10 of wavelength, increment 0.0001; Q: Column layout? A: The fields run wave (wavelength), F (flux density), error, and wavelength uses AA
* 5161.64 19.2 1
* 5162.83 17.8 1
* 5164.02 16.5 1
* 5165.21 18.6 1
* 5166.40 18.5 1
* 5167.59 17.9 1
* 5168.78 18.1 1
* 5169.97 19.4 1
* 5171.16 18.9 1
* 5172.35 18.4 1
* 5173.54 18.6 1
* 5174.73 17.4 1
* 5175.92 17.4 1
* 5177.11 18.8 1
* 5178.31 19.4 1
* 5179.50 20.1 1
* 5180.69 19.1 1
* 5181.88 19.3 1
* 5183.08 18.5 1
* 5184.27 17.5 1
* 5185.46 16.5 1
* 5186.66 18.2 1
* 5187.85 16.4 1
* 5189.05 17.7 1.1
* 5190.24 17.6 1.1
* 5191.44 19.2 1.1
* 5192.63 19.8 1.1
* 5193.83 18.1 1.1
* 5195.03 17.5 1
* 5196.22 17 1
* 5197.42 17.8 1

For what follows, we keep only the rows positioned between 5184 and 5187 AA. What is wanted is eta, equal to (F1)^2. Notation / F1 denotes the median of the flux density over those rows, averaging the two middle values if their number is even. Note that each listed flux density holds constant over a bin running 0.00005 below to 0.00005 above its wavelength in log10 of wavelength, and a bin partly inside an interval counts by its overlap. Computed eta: 306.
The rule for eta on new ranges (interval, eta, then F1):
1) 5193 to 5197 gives 306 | 17.5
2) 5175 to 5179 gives 353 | 18.8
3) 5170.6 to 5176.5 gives 339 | 18.4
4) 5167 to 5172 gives 342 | 18.5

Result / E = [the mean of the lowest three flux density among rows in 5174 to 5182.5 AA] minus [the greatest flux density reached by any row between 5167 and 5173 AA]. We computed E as -1.5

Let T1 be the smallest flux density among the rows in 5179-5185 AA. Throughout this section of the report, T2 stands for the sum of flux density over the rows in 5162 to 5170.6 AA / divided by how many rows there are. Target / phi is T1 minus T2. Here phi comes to -0.6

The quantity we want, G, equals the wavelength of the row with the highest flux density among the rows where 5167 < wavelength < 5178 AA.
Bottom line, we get 5169.97 AA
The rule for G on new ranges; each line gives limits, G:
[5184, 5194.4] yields 5192.63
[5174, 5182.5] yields 5179.50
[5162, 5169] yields 5165.21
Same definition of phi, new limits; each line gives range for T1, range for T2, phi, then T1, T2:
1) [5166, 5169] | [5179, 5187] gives -0.6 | 17.9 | 18.5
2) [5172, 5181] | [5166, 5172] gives -1.2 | 17.4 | 18.6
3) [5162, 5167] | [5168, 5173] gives -2.2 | 16.5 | 18.7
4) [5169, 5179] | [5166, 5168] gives -0.8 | 17.4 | 18.2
